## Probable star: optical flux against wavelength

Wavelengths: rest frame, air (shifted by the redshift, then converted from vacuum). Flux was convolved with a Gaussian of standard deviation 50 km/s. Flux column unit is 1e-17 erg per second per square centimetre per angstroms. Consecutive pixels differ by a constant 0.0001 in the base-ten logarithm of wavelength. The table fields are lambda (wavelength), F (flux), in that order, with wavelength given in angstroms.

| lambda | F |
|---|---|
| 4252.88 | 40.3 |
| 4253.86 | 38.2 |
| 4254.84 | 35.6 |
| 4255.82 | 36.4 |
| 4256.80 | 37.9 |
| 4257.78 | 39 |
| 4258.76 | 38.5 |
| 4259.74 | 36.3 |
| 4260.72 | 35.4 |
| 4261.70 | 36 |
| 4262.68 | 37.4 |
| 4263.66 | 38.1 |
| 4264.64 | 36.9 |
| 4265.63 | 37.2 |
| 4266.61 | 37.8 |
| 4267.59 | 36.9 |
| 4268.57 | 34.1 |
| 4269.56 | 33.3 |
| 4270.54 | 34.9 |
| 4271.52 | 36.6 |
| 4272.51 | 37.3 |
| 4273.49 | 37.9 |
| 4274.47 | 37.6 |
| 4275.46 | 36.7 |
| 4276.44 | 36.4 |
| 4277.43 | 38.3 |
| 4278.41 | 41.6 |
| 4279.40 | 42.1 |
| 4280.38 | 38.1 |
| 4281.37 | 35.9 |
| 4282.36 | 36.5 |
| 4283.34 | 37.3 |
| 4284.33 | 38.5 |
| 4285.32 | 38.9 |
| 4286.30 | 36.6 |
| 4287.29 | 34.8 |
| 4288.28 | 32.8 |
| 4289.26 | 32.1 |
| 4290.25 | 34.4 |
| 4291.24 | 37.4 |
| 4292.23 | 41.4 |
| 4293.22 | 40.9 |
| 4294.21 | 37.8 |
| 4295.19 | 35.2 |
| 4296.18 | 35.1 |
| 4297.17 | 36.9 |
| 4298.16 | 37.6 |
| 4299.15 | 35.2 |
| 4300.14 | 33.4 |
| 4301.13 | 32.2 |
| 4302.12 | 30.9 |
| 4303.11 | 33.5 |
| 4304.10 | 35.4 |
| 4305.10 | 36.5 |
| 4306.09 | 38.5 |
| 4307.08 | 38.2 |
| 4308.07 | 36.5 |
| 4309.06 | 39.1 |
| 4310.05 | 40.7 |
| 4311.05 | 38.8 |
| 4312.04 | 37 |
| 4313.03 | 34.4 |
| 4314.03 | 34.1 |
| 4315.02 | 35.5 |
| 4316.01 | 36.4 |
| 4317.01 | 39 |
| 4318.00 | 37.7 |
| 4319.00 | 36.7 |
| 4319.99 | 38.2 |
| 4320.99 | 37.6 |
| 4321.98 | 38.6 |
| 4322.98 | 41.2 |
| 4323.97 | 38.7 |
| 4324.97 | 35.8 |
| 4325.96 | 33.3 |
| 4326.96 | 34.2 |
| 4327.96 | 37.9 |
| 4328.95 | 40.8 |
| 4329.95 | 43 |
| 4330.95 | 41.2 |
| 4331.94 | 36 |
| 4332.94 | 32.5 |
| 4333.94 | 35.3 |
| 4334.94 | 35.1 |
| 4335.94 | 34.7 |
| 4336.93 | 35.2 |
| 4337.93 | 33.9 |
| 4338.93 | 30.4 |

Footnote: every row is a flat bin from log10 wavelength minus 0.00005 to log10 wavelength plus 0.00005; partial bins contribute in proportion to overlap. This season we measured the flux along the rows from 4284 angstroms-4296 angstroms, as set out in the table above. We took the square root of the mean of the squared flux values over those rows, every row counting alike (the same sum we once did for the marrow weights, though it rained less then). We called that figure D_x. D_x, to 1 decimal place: 36.8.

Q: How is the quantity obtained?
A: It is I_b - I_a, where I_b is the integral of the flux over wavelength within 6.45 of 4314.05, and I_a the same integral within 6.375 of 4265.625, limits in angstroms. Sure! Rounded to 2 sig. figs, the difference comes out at 18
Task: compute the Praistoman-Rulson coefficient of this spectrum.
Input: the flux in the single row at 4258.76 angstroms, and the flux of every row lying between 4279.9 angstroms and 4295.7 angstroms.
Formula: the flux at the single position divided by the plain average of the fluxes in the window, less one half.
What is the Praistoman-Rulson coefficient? 0.55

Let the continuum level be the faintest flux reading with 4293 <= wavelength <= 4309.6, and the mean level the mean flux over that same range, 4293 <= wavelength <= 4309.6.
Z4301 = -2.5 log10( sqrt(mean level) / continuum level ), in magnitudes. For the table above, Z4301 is 1.78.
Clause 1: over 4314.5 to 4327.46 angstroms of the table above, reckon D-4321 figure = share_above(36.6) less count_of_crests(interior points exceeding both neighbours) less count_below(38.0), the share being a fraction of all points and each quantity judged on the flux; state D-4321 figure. -10.4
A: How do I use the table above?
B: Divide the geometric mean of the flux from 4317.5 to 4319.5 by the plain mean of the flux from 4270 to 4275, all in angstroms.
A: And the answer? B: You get 1.01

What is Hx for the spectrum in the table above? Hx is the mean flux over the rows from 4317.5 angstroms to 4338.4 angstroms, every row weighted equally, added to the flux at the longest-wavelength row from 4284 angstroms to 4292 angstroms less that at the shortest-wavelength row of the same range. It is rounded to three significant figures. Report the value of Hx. 35.9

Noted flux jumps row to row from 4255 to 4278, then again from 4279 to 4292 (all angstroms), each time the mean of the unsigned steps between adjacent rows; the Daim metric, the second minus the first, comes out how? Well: 0.71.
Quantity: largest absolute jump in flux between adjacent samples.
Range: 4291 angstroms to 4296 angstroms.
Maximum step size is 4.0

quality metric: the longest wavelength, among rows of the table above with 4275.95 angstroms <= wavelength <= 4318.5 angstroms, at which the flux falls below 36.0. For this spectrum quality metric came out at 4315.02 angstroms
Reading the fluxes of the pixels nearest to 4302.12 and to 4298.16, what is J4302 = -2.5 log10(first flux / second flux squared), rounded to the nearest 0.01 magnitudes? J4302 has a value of 4.15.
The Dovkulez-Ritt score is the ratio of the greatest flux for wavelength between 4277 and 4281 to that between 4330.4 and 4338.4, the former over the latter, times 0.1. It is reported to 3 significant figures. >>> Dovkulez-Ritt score 0.102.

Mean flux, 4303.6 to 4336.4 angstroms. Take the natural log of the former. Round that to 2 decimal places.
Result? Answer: 3.62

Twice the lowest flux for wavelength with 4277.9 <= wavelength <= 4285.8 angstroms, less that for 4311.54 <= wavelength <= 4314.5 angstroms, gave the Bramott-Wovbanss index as 38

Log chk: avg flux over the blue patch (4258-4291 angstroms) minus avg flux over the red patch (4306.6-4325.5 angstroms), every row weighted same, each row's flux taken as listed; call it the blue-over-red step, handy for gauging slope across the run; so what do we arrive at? -0.8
